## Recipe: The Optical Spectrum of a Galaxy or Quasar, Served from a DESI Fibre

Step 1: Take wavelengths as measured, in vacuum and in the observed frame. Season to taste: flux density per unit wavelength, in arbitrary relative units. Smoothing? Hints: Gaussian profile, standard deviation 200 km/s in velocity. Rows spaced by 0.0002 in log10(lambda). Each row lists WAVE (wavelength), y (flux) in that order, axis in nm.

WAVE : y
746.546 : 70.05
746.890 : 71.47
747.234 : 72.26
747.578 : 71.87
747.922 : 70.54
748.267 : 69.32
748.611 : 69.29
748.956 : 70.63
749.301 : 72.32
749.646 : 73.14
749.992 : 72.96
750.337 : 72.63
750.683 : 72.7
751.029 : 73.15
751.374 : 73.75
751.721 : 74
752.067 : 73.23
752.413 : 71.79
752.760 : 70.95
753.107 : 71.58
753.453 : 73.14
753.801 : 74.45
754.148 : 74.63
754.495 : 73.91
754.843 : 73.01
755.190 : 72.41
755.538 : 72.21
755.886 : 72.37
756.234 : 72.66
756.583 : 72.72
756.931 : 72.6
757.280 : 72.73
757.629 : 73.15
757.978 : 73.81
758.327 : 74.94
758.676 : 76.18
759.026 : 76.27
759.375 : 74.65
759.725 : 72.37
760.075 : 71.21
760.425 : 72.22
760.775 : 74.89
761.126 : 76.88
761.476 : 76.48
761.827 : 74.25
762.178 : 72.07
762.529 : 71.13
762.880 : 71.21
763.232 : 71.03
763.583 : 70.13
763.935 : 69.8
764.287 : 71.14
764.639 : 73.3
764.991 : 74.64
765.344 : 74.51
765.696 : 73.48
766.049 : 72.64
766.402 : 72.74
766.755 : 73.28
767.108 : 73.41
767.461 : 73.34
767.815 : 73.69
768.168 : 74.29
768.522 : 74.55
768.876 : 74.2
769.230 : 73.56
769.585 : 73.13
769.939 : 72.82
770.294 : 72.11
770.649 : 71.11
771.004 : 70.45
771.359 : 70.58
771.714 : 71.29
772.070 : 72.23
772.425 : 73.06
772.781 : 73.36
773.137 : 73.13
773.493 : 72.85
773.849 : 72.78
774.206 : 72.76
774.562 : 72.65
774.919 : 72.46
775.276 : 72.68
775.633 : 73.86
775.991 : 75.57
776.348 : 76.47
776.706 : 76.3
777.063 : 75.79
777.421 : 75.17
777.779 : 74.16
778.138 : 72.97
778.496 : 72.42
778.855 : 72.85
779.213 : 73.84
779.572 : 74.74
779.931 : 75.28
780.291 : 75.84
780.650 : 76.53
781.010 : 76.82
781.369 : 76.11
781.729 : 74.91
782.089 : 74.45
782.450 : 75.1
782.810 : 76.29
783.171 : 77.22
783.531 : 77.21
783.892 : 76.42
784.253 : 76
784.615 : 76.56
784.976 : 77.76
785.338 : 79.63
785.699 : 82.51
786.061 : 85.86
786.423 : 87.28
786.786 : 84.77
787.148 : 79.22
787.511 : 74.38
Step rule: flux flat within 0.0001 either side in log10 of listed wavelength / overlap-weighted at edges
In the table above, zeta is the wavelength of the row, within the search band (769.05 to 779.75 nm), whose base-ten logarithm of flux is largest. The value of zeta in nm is 776.348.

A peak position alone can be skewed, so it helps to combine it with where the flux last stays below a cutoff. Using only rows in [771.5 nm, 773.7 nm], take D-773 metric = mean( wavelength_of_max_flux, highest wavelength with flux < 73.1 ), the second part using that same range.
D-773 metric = 773.14 nm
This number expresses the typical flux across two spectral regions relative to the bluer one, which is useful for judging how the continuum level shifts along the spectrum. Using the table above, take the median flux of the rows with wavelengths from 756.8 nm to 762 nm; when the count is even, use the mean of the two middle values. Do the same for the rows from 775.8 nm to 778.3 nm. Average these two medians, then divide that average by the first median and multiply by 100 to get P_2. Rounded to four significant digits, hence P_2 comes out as 100.9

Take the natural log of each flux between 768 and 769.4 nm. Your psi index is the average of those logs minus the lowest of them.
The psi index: 0.0080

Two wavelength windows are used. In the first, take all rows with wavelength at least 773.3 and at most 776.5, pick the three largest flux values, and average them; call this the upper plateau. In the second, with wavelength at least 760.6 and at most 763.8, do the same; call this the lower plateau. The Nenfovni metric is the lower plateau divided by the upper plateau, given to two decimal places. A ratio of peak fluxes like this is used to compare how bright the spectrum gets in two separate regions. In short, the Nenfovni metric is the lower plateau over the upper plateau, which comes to 1.01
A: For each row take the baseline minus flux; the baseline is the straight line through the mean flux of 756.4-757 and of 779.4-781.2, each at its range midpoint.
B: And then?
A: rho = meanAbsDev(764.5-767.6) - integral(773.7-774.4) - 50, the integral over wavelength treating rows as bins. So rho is -51.0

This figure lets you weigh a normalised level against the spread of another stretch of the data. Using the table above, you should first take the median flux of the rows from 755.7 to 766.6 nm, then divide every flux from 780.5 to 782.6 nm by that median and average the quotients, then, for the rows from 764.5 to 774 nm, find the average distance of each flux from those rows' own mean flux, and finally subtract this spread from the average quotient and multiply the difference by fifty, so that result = 10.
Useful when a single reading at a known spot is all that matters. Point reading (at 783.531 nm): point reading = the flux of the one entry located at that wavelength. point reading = 77.21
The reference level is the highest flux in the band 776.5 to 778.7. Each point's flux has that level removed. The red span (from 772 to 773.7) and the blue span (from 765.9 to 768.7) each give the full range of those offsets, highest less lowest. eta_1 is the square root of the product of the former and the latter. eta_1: 1.5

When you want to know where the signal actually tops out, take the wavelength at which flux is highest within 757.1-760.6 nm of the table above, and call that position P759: 759.026 nm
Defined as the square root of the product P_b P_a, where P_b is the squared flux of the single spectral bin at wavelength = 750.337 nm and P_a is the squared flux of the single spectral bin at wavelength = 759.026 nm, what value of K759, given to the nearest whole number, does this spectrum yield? 5539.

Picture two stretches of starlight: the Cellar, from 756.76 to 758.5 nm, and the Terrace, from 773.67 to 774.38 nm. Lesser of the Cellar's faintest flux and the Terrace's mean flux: 72.6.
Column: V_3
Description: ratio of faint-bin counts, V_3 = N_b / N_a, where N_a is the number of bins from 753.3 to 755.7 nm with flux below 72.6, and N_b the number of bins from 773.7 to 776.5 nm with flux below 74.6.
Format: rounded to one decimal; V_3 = 3.0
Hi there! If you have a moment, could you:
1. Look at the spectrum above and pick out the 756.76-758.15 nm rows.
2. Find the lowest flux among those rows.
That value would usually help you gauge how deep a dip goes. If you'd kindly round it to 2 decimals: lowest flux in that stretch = 72.60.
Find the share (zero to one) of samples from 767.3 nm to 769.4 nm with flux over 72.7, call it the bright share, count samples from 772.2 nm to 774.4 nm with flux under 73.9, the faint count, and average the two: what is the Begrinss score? 3.5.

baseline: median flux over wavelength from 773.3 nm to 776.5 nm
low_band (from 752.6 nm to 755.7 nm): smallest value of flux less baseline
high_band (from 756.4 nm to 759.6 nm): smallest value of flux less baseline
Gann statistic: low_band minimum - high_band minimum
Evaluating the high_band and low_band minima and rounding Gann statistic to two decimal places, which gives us -1.65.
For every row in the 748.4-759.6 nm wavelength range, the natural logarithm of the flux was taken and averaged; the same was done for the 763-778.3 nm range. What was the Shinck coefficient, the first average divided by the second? 1.000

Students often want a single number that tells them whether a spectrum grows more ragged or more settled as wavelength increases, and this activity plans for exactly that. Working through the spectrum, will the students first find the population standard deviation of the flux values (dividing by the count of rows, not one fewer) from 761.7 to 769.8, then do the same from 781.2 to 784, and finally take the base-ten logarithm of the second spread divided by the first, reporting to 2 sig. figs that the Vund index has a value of -0.16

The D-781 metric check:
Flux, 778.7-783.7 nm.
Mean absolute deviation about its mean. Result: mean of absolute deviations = 1.1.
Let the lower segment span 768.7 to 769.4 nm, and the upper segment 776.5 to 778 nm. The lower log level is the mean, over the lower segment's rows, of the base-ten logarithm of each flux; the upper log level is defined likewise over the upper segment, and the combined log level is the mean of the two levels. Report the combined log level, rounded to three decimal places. 1.873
